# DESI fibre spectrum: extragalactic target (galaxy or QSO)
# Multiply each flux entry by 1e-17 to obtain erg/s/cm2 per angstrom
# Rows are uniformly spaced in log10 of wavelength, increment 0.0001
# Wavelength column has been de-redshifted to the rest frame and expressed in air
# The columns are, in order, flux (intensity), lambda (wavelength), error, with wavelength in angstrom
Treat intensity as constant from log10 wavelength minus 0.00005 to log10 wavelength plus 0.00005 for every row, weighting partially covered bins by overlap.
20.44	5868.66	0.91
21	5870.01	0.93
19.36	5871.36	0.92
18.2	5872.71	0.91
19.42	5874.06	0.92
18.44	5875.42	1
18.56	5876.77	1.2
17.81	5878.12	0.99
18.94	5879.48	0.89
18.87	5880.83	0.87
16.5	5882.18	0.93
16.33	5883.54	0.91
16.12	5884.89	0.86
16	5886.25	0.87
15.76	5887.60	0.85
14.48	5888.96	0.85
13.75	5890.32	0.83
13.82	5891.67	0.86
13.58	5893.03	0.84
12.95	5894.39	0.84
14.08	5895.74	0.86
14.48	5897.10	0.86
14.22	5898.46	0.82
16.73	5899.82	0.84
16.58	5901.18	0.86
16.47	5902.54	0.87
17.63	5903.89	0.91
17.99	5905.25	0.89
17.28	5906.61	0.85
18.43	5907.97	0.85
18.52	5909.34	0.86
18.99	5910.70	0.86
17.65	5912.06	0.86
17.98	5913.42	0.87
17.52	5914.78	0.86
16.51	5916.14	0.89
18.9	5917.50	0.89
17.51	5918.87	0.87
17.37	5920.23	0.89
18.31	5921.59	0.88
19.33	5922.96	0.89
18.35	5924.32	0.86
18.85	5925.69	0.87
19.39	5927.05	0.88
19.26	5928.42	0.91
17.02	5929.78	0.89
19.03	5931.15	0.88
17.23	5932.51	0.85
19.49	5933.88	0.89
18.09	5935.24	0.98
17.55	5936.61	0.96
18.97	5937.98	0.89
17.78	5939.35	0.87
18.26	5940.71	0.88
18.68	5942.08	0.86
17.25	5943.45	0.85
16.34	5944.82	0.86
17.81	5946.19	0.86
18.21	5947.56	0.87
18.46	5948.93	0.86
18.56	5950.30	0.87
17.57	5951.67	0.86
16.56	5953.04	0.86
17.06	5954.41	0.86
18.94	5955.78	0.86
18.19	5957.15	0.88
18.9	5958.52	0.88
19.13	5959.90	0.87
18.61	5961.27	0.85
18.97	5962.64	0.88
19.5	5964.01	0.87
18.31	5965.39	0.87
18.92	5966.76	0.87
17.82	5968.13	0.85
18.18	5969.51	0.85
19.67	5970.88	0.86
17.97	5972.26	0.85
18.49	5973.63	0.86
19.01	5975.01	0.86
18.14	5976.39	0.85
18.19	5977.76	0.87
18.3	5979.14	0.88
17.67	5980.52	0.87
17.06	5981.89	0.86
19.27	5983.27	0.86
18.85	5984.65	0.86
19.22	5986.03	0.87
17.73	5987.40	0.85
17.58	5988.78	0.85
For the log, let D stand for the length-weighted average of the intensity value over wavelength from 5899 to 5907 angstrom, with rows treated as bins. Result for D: 17.1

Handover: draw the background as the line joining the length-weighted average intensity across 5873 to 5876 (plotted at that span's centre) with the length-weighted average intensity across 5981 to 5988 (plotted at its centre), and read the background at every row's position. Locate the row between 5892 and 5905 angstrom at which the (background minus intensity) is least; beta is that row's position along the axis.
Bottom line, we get 5903.89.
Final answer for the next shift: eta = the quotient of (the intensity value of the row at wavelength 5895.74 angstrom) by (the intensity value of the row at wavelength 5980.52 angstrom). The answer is 0.80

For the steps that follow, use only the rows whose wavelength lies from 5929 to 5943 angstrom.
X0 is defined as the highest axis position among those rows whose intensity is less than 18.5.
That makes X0 5940.71 angstrom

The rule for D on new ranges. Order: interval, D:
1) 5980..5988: 18.3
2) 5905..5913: 18.1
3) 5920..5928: 18.7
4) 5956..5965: 18.9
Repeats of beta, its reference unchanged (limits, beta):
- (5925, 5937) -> 5933.88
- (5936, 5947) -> 5937.98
